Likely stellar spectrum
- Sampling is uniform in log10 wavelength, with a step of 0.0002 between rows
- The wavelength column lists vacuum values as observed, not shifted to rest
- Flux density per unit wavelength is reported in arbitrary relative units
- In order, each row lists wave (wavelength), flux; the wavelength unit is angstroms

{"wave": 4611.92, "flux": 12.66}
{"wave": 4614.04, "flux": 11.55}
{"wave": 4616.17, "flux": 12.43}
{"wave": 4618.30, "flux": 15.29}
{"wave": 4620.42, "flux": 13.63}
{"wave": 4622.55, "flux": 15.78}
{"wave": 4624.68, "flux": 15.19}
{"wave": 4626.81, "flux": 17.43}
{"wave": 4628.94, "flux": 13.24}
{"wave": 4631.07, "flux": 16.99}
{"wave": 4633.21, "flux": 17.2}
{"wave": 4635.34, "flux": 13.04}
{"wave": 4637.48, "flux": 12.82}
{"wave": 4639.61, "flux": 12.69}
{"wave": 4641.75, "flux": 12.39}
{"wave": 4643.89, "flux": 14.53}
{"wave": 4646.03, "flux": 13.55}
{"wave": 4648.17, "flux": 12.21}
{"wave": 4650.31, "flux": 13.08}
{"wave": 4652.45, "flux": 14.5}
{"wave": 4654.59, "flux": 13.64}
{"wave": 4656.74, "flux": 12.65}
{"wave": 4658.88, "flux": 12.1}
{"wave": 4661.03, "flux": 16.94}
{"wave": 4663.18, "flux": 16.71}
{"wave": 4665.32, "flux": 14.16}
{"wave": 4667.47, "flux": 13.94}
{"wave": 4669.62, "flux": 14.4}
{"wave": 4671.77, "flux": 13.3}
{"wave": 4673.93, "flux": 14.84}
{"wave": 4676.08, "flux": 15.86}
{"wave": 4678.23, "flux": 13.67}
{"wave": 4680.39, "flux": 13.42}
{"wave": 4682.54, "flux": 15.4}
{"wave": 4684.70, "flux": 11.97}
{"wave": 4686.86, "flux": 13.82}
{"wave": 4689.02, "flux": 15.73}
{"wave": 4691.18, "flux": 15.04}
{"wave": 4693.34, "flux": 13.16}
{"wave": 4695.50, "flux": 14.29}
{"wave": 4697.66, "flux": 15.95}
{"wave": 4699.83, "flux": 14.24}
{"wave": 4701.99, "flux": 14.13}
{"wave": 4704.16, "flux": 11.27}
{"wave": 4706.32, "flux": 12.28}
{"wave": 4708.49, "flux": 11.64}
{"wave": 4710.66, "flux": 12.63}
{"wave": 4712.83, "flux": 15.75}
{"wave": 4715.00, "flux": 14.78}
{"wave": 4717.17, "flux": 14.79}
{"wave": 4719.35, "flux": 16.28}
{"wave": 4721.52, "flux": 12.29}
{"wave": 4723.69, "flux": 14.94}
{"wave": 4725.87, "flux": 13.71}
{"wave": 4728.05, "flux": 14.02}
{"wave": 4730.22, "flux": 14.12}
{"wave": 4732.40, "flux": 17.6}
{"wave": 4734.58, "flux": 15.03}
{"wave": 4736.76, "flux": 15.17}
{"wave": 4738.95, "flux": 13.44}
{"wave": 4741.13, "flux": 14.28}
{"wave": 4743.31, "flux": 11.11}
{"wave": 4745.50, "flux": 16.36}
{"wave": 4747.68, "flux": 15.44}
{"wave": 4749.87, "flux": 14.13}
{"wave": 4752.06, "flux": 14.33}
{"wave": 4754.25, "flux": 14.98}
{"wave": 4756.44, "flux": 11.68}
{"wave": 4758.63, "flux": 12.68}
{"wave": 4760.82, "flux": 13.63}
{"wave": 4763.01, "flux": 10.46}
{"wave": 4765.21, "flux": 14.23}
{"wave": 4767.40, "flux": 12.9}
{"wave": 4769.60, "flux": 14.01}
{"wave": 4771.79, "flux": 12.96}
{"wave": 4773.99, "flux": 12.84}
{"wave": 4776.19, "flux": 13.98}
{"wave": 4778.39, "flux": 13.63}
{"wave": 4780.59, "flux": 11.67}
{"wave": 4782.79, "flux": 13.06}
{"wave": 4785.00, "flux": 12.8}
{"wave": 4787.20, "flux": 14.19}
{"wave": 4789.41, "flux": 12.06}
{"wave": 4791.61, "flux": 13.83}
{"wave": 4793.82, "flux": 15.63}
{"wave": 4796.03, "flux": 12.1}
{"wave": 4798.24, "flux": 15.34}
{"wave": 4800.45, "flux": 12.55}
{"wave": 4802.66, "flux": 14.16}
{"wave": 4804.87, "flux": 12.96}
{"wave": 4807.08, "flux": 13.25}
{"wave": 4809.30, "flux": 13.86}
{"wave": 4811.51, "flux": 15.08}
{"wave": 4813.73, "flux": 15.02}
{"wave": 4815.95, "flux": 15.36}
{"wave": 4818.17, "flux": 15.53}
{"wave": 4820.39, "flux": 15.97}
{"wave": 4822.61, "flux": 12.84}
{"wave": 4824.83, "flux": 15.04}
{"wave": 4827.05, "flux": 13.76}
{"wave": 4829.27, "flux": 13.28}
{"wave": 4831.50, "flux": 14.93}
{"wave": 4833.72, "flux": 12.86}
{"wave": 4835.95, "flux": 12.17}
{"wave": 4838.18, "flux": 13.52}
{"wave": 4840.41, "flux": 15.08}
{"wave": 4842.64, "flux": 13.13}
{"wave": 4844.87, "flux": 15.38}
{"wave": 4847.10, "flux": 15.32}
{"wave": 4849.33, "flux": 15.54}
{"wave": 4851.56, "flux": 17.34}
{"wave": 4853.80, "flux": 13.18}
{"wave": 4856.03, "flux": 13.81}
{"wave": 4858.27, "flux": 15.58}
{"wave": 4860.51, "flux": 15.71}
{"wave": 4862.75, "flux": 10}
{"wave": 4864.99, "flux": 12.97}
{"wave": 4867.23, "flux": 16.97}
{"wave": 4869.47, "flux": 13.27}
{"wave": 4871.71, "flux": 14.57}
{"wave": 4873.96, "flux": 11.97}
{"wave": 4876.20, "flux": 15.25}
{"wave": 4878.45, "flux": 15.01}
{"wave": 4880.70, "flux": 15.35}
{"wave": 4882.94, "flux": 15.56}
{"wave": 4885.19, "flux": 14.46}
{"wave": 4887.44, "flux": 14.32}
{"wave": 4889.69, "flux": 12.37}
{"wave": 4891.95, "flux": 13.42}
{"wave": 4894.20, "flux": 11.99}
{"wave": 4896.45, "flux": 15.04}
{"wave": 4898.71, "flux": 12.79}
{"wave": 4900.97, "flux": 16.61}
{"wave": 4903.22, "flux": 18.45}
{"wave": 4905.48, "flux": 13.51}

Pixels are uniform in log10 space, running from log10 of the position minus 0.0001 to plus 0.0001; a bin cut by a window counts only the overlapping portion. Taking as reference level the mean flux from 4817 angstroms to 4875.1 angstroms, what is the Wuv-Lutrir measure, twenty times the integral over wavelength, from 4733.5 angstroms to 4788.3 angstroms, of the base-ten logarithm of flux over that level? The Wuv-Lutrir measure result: -25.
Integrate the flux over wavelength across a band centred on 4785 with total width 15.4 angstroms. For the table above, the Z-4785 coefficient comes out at 201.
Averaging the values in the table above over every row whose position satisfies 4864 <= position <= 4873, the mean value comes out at 14.4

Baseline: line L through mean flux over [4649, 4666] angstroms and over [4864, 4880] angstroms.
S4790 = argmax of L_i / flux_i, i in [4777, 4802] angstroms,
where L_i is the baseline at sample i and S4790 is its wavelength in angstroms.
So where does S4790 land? 4780.59 angstroms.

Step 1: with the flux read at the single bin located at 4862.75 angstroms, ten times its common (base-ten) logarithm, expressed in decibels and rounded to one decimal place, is 10.0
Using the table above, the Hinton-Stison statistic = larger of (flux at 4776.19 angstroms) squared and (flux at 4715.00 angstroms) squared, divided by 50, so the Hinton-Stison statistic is 4.4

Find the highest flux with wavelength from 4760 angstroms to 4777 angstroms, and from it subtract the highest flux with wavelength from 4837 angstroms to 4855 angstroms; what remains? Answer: -3.1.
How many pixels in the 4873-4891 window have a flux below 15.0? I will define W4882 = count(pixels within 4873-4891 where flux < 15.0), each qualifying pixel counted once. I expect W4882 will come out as 4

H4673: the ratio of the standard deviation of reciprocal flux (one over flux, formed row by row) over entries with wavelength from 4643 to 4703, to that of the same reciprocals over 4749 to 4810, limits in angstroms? 0.94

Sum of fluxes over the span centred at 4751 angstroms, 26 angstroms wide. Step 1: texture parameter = 163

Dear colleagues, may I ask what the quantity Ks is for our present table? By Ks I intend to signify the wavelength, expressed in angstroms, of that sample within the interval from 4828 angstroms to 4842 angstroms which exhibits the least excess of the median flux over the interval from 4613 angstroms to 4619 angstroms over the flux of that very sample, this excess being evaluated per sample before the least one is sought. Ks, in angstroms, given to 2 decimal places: 4840.41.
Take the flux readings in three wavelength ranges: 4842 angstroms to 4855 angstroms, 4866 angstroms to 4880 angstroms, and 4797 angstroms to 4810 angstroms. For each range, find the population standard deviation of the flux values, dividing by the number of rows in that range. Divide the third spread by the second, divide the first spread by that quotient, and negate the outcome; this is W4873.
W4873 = -2.5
